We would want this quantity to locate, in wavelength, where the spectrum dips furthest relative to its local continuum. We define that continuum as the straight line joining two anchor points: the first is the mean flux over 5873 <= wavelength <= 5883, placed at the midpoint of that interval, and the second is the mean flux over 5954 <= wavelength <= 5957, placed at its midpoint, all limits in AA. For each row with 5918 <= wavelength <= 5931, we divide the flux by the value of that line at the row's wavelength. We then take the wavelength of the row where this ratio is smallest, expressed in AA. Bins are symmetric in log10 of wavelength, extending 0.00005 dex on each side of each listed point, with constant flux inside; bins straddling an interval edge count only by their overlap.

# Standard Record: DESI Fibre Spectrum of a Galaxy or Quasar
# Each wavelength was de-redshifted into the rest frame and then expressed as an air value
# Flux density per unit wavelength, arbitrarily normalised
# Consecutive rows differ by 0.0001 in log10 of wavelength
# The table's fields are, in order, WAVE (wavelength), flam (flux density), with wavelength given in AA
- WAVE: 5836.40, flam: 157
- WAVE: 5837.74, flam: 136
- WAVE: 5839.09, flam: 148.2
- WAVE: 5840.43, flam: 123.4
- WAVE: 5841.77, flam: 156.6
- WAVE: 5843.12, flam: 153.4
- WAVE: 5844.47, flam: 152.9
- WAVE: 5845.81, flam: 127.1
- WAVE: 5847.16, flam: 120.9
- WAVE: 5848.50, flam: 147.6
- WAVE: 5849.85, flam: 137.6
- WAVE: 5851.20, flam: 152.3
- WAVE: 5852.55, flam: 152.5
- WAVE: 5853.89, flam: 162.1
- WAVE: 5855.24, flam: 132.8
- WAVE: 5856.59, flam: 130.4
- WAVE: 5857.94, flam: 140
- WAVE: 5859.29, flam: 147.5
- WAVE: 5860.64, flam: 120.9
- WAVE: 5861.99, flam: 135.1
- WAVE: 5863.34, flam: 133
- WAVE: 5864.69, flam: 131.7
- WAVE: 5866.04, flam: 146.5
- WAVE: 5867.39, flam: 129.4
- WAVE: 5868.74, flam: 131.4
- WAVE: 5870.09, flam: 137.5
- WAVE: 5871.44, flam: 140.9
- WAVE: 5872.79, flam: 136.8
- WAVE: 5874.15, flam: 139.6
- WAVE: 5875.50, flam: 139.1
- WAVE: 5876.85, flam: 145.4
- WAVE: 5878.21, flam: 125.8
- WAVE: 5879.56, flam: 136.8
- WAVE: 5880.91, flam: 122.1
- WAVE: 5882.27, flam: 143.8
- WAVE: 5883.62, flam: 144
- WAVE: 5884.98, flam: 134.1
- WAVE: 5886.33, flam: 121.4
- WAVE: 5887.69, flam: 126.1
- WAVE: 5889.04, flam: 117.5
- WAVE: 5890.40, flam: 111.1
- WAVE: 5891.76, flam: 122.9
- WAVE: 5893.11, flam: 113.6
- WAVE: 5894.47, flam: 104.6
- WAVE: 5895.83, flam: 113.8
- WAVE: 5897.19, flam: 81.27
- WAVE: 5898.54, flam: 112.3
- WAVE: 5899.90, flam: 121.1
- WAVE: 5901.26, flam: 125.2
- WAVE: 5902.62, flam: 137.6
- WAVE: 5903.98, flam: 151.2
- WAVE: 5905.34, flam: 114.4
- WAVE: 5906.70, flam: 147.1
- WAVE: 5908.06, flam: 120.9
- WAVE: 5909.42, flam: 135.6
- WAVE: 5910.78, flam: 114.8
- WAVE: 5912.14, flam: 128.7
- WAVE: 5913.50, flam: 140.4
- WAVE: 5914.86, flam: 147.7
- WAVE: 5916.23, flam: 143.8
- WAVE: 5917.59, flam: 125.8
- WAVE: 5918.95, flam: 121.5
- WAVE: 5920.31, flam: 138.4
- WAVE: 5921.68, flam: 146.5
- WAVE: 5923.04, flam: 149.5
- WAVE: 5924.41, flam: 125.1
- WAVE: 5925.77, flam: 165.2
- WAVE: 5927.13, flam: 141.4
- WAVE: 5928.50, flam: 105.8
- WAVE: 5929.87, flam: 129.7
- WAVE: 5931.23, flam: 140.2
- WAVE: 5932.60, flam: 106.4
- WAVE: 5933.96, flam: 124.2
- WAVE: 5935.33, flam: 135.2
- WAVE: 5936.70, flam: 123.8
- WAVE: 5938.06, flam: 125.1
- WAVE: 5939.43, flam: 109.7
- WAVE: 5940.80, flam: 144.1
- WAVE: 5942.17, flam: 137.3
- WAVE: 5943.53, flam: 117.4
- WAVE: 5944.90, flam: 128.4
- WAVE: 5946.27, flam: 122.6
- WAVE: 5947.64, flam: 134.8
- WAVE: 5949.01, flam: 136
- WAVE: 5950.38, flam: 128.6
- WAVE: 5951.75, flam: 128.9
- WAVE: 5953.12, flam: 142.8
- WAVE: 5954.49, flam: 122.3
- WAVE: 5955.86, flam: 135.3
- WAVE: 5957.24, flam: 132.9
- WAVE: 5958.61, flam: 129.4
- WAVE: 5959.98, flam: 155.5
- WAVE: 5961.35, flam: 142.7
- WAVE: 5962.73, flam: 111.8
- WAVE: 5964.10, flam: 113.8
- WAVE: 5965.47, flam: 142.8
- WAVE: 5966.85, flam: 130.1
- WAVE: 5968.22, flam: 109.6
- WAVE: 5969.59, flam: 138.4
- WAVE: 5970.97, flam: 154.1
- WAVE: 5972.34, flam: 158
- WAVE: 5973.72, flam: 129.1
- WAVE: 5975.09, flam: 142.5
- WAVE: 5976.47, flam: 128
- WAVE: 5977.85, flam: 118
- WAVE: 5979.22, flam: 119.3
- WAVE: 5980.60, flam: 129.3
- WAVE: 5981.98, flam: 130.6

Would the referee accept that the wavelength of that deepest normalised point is 5928.50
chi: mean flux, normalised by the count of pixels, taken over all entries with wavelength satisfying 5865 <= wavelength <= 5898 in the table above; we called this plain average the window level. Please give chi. 128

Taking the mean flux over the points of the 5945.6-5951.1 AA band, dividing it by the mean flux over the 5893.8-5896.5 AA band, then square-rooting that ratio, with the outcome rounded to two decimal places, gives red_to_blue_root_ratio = 1.09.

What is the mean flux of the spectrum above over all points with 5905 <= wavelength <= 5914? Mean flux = 129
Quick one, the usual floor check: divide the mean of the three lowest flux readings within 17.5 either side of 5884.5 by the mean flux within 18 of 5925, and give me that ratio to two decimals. 0.75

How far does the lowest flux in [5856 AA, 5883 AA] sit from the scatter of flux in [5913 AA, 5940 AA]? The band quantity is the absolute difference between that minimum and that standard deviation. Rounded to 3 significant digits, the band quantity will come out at 106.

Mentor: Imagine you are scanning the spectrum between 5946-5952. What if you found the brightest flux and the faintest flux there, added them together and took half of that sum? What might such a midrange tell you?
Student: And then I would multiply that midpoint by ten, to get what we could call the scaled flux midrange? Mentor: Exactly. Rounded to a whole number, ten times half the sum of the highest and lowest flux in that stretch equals 1293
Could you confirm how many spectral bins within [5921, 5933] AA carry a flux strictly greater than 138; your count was 5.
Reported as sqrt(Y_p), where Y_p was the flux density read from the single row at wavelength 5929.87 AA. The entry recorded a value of 11.4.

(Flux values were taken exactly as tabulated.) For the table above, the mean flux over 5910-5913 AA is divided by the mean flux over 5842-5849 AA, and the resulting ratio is 0.87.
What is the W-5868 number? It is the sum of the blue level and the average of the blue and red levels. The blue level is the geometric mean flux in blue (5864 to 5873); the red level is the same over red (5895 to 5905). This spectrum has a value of 264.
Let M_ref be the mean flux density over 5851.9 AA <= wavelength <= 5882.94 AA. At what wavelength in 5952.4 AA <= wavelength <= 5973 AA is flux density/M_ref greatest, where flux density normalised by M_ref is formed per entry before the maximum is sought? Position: 5972.34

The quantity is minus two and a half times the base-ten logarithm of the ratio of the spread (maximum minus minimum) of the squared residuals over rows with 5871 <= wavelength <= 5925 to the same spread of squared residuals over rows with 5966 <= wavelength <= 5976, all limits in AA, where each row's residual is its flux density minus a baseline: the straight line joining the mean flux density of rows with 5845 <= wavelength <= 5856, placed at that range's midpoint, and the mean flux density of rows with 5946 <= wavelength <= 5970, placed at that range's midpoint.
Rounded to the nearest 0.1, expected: -1.5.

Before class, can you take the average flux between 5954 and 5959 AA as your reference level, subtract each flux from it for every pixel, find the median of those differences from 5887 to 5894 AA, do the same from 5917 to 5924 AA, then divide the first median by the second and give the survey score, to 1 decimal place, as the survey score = -1.5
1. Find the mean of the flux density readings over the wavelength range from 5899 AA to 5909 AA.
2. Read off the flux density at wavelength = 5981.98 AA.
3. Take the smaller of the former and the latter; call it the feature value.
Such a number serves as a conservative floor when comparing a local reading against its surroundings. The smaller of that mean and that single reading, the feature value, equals 131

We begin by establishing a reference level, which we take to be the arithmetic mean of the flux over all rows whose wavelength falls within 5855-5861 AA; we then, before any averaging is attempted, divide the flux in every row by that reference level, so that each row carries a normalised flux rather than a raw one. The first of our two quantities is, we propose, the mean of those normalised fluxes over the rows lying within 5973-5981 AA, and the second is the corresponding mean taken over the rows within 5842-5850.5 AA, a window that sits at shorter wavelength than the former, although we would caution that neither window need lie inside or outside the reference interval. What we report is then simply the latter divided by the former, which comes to 1.10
